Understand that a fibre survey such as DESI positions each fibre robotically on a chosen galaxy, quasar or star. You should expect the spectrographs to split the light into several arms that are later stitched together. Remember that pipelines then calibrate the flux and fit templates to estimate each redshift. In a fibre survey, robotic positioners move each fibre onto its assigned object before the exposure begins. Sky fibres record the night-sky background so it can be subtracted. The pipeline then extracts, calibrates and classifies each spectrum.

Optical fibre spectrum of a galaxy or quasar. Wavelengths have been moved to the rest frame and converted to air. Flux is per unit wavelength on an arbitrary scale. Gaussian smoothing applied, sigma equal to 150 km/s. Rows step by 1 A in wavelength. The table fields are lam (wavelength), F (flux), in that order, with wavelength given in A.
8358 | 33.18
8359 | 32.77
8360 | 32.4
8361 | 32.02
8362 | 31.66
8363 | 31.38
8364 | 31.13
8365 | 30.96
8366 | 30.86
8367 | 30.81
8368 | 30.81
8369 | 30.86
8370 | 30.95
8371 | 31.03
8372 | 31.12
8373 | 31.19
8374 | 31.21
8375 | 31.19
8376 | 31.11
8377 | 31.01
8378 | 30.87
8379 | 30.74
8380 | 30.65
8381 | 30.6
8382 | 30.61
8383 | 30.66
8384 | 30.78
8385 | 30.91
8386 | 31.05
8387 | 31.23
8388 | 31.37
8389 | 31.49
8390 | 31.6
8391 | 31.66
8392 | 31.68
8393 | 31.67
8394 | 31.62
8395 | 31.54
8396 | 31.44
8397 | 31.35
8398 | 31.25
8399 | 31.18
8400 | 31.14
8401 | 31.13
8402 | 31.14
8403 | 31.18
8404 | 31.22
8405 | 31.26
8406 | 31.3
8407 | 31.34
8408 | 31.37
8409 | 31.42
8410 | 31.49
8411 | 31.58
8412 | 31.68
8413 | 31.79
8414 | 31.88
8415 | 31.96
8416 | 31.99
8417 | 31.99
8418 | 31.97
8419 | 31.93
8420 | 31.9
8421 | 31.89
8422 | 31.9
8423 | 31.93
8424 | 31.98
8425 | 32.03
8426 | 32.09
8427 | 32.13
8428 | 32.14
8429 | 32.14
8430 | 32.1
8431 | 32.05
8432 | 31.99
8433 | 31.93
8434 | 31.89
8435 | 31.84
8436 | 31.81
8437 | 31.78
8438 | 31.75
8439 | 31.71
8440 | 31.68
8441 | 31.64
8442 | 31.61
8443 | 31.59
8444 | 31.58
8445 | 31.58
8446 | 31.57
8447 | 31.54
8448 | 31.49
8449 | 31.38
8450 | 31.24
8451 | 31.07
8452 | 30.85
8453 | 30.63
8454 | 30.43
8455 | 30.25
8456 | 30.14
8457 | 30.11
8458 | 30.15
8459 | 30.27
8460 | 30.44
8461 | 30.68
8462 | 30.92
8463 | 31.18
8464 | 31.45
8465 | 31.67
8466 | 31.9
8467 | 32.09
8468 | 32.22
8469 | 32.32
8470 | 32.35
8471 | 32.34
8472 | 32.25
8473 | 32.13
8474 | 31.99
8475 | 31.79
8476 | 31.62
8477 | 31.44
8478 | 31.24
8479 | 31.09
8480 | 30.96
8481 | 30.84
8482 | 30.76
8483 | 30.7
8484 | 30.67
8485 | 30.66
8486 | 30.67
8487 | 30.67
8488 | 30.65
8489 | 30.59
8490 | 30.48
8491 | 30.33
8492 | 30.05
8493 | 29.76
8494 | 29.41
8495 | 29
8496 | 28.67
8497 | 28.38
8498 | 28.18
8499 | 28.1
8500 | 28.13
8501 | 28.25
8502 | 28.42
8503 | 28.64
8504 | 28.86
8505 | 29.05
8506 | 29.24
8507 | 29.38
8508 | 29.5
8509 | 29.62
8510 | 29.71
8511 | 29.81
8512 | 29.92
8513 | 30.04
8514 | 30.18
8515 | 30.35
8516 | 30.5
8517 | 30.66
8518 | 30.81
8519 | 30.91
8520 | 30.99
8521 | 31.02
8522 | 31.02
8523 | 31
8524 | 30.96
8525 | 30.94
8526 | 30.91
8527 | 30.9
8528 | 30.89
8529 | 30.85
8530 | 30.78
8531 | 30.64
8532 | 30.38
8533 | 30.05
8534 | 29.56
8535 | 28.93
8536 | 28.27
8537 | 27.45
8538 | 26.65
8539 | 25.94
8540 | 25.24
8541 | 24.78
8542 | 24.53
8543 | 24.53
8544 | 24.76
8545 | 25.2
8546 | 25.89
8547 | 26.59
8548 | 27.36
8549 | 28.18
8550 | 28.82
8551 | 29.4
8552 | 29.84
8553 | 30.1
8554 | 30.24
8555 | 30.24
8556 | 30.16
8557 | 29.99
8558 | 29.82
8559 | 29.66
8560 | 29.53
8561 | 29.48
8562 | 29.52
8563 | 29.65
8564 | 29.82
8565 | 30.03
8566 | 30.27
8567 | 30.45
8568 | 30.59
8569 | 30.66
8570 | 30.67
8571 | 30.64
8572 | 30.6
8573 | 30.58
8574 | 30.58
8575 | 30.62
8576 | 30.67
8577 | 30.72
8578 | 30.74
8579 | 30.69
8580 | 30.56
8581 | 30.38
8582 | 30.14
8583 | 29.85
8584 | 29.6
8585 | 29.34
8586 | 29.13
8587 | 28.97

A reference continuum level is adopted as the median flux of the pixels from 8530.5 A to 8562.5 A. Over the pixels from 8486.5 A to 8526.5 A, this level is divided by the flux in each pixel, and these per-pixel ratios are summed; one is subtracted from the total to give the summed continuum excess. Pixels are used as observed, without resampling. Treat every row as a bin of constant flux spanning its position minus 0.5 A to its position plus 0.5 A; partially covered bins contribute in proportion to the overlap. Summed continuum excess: 38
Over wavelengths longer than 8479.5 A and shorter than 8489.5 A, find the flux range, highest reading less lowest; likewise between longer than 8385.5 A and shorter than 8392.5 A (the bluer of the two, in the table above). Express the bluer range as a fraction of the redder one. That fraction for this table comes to 1.7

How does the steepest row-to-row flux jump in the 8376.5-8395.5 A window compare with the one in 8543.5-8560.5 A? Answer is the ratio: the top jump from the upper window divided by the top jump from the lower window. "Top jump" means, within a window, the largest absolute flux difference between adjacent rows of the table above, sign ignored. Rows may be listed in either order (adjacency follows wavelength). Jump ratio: 4.6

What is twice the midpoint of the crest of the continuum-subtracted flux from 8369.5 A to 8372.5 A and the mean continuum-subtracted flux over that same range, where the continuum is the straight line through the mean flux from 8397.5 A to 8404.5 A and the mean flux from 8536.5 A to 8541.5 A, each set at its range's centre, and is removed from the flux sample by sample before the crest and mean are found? -2.4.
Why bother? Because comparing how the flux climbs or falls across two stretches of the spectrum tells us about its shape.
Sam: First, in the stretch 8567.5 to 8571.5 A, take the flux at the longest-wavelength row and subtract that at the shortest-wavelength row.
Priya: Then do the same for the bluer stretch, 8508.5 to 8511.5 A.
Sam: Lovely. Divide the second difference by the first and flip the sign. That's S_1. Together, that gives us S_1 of -4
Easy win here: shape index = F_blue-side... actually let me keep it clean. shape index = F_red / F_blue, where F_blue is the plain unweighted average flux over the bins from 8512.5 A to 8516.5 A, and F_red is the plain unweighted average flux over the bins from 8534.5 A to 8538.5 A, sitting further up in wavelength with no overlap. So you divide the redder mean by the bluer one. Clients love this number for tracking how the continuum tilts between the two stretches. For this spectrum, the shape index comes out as 0.92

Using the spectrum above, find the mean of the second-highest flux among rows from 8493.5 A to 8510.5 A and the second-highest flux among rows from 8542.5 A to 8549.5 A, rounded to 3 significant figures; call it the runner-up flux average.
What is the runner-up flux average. 28.5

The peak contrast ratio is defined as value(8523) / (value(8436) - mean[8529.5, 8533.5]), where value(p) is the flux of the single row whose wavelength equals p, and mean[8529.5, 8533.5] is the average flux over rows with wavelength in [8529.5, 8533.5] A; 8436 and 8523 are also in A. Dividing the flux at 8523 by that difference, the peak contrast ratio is 23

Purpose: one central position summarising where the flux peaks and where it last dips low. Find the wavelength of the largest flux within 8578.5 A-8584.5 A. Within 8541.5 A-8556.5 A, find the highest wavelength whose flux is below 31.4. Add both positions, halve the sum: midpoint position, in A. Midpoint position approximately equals 8567.5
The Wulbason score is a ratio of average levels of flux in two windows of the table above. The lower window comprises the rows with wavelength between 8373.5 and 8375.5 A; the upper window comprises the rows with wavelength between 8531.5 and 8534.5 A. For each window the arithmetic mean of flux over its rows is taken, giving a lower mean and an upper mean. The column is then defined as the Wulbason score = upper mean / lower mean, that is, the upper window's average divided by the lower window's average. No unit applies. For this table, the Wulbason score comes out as 0.96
